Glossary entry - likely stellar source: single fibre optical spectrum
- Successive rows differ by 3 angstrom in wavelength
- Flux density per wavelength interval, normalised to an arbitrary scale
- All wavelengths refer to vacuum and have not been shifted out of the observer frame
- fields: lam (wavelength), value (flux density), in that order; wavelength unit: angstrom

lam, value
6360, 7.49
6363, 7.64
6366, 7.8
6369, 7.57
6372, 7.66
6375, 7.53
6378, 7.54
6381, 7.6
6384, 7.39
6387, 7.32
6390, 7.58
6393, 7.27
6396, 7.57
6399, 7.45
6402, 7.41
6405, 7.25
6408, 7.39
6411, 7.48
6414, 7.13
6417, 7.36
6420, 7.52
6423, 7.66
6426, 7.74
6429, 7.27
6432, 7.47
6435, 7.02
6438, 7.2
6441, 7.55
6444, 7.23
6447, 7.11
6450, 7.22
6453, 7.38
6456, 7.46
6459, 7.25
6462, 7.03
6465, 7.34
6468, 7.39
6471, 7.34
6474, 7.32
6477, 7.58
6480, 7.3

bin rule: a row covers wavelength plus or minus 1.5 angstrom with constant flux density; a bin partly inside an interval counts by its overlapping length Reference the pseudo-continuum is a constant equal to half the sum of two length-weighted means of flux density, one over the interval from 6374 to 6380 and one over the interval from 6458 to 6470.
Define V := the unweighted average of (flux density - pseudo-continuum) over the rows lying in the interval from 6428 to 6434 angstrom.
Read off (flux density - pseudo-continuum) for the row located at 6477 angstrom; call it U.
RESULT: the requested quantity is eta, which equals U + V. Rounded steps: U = 0.2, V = -0.03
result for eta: 0.15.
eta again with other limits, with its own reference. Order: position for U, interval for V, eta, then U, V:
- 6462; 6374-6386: -0.25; -0.4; 0.12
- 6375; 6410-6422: 0.11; 0.1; -0.03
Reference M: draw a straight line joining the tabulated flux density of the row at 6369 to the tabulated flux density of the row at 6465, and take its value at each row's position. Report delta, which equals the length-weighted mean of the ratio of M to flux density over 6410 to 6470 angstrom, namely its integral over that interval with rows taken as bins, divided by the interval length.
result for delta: 1.01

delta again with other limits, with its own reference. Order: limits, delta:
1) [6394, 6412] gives 1.01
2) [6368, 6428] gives 1.00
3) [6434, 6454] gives 1.02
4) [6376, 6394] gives 1.01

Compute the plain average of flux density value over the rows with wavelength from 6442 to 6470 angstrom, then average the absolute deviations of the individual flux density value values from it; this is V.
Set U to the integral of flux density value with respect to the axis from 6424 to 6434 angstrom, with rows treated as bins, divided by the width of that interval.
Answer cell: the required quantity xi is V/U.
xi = 0.015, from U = 7.48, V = 0.111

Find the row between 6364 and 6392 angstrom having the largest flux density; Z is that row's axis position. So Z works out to 6366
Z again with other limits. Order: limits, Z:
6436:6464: 6441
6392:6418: 6396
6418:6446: 6426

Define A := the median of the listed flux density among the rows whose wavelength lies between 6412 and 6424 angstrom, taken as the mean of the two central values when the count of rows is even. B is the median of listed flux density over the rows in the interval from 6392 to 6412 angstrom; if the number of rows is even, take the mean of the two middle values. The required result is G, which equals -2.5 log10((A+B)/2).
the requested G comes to -2.18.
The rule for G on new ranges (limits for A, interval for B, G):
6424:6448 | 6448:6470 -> -2.16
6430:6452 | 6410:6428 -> -2.17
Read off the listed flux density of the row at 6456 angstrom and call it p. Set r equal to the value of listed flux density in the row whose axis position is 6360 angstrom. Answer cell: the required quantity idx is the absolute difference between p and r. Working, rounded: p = 7.46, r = 7.49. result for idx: 0.03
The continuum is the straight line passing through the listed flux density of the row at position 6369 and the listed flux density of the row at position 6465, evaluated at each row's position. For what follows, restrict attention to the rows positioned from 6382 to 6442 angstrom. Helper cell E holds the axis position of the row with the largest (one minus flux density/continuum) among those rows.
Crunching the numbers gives 6435 angstrom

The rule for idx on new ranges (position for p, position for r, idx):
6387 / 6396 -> 0.25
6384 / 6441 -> 0.16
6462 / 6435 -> 0.01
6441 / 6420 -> 0.03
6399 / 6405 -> 0.20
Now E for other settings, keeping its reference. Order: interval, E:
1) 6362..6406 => 6393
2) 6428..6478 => 6435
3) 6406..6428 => 6414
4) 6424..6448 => 6435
